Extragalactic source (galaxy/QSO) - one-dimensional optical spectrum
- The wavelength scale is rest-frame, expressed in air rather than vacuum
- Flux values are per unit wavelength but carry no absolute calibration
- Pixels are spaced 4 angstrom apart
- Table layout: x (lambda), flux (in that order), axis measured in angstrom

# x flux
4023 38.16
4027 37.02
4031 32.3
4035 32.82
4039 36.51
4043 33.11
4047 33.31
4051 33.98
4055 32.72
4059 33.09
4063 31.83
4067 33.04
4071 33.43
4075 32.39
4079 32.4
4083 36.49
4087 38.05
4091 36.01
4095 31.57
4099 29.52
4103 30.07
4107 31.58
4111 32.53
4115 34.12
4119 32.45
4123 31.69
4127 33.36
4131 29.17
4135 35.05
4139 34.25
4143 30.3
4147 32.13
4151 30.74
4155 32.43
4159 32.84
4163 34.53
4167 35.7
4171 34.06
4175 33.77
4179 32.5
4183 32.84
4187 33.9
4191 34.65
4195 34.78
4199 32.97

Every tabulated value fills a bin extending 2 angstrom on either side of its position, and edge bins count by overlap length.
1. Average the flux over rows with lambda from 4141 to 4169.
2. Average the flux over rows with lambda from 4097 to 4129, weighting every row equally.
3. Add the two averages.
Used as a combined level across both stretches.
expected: 64.6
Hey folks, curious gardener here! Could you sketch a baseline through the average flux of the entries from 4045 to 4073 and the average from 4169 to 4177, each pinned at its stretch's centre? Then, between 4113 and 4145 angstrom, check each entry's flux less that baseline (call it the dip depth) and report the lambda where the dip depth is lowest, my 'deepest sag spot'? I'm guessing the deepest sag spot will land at 4131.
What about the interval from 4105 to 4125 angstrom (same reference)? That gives 4123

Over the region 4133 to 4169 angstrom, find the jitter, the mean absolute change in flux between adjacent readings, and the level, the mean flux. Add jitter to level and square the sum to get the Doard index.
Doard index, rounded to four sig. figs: 1206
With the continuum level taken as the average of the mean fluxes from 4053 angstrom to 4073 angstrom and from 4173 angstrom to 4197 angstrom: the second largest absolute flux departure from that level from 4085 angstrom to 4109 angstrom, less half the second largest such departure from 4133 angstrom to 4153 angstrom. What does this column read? 2.5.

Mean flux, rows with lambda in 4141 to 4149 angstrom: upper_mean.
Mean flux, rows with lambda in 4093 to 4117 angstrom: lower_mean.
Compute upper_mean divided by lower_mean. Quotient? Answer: 0.99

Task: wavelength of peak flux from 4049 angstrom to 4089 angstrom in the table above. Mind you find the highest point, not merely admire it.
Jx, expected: 4087 angstrom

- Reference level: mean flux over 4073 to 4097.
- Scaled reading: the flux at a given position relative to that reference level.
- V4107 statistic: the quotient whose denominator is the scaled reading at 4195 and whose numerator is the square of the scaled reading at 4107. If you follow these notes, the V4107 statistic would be 0.83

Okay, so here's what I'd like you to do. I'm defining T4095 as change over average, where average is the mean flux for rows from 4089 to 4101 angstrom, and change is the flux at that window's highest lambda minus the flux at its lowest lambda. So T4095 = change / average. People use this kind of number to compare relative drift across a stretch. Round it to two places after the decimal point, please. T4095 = -0.20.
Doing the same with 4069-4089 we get 0.13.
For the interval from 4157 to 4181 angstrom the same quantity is -0.01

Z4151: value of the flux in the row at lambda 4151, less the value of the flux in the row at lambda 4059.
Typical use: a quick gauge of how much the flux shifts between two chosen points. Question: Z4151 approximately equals -2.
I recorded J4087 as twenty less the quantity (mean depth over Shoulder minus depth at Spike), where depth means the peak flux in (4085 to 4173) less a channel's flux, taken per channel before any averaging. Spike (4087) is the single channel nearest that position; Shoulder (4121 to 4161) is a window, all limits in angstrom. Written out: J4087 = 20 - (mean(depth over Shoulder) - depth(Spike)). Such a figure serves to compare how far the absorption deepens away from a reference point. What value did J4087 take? 14.1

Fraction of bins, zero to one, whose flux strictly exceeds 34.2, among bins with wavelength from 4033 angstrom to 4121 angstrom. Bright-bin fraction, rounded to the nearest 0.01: 0.18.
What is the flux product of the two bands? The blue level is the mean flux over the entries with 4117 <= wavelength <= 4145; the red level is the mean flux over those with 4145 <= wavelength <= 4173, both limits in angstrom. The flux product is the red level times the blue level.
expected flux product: 1073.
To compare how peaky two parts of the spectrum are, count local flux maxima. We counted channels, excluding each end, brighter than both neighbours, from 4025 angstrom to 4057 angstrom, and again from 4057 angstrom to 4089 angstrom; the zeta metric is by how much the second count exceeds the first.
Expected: -1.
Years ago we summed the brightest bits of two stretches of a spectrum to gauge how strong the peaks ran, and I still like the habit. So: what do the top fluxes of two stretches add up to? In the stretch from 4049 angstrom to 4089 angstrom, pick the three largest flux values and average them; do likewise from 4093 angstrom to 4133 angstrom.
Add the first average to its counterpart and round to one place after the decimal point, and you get 69.5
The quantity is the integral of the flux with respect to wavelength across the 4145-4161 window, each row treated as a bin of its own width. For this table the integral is 513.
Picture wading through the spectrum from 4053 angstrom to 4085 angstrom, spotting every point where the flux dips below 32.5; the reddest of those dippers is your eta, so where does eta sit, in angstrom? 4079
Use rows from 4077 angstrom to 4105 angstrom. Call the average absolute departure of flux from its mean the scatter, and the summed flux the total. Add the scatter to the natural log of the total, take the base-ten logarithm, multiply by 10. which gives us 9.23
